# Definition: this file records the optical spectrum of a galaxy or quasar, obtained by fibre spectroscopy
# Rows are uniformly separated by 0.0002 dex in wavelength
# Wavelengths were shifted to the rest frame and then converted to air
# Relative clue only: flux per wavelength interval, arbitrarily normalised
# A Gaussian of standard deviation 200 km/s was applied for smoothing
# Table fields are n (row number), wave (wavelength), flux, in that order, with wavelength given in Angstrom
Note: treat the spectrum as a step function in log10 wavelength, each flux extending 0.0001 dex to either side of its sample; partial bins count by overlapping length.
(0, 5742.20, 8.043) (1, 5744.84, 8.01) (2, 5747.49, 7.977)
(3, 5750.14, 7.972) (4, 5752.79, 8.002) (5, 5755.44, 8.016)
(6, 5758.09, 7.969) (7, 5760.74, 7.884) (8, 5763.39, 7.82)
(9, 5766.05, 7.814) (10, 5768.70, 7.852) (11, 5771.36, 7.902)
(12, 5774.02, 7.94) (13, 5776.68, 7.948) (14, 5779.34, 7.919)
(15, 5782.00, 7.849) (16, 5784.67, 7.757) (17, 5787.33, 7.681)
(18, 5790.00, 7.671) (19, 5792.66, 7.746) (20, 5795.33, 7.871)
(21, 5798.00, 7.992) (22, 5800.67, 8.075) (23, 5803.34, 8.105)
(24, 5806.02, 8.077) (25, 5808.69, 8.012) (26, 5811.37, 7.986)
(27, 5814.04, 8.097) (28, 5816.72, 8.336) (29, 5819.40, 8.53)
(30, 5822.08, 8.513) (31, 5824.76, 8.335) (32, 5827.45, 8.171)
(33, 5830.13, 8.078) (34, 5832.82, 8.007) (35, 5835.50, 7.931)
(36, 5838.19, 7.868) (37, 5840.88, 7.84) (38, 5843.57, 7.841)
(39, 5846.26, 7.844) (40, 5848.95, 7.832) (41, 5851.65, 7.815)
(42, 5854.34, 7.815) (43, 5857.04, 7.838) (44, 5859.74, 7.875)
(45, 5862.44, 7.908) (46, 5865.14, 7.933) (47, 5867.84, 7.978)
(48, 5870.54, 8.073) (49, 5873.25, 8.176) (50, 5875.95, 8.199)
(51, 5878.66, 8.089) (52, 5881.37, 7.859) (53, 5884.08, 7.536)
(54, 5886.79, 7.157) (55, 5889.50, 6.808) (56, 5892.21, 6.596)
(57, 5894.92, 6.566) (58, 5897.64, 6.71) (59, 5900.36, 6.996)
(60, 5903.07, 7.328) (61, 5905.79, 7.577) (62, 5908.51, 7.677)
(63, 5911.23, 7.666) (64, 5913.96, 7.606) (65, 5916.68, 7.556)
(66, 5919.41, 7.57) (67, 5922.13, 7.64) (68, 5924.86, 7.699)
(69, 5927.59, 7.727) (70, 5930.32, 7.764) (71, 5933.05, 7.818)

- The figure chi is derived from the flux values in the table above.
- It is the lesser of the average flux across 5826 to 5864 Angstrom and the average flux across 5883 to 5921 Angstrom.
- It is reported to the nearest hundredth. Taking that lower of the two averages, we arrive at 7.24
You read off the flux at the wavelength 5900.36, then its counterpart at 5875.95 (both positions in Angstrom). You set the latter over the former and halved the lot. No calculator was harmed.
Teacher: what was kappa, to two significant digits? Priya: 0.59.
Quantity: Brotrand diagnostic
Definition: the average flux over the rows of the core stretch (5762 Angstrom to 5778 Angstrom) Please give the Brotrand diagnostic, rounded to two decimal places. 7.88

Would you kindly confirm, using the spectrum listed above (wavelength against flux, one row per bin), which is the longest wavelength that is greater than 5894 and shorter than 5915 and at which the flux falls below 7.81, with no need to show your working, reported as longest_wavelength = 5913.96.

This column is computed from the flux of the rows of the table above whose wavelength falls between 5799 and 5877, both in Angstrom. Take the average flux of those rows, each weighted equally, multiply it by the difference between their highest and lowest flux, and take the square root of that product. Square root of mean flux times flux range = 2.4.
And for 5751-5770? 1.3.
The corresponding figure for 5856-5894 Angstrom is 3.5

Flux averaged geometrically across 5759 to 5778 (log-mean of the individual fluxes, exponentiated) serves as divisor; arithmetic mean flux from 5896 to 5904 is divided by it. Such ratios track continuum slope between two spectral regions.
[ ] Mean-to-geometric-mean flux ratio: 0.89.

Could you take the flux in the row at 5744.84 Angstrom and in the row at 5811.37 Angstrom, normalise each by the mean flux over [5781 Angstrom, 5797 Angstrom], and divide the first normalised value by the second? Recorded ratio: 1.00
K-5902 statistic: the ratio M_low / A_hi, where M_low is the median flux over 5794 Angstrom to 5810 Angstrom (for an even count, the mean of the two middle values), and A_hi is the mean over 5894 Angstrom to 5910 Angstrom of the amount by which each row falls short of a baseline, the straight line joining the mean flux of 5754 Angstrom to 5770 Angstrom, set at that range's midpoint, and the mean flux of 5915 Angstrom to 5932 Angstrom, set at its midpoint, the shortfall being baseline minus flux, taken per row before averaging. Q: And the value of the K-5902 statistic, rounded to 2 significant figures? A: 15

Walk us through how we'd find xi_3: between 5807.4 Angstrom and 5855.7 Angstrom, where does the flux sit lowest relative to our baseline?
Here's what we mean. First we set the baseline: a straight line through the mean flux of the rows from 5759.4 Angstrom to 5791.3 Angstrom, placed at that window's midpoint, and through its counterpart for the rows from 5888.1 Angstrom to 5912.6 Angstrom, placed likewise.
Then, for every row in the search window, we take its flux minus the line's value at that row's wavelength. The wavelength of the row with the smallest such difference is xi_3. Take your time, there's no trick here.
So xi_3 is 5811.37 Angstrom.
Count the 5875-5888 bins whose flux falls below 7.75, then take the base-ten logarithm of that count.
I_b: 0.30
